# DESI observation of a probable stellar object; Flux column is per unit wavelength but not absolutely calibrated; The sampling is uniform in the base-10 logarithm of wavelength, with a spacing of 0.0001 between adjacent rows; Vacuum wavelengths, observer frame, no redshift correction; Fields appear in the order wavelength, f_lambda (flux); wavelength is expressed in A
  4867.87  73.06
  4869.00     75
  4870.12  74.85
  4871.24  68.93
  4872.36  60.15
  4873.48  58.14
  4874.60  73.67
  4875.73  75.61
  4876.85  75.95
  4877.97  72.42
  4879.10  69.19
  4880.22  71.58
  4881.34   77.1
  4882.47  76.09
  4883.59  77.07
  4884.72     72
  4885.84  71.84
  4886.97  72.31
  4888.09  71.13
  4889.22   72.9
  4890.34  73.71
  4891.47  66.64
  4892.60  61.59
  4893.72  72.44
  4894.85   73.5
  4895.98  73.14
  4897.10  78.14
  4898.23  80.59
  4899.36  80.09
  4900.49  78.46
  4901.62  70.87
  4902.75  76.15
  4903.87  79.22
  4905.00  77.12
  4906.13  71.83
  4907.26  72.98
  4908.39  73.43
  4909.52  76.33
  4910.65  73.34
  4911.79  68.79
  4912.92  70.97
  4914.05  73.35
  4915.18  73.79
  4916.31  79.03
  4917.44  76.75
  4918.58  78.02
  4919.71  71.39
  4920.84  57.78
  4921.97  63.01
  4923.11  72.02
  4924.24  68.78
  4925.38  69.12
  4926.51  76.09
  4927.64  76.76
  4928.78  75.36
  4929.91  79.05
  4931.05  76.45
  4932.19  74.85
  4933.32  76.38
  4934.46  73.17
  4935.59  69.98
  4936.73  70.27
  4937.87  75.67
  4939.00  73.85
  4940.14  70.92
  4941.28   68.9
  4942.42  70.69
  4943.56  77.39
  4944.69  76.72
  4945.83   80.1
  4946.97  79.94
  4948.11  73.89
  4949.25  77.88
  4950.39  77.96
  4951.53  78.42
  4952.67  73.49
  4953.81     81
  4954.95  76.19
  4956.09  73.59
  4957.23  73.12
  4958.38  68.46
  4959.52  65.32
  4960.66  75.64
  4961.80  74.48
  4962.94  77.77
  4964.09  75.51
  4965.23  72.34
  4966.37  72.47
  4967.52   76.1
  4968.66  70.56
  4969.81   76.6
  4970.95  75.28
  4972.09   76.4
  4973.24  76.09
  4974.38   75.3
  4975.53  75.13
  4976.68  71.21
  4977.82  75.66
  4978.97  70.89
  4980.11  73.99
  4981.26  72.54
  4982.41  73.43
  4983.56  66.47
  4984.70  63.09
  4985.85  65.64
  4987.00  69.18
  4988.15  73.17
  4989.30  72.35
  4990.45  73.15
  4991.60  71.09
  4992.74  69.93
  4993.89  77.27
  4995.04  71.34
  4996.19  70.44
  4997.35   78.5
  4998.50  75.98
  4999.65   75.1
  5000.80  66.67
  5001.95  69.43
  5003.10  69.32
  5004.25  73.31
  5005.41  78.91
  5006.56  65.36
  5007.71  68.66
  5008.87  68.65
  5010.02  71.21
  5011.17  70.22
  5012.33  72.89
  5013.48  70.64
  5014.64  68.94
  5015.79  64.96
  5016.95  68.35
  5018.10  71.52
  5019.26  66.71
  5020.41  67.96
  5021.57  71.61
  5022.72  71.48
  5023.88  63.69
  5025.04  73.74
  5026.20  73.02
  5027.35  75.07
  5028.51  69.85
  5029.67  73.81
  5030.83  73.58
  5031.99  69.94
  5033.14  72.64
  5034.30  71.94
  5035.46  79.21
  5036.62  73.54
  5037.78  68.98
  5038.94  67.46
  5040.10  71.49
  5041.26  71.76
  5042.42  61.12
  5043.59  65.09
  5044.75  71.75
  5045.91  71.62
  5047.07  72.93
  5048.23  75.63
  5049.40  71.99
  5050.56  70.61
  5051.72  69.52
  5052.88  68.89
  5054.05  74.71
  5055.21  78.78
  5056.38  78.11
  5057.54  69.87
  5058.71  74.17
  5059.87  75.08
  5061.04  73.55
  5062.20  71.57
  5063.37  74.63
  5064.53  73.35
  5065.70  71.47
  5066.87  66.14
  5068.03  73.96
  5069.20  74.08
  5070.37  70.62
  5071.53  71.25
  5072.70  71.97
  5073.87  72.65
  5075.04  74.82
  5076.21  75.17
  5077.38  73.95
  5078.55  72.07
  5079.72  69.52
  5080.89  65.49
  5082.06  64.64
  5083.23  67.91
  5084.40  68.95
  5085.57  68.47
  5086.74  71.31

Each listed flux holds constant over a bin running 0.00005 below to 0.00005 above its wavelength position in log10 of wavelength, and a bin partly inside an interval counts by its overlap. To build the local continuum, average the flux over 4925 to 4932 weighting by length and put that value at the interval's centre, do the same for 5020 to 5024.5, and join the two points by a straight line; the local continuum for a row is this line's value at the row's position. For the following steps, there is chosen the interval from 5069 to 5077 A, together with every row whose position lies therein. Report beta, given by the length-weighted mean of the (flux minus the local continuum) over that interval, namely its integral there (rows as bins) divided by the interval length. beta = 7.9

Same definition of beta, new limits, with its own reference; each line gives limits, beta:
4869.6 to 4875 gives -12.9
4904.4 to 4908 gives -3.2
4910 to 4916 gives -4.3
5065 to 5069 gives 5.5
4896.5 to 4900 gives 1.7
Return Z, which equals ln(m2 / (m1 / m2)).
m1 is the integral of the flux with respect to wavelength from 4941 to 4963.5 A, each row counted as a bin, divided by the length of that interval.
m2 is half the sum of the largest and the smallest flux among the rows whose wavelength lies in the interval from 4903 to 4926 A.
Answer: 4.134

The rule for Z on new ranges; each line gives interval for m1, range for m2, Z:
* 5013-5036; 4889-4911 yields 4.266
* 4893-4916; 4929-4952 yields 4.308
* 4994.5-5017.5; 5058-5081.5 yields 4.245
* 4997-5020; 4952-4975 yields 4.327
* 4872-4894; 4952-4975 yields 4.320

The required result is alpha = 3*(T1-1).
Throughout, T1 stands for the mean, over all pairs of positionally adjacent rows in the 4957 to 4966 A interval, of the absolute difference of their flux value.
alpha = 9.0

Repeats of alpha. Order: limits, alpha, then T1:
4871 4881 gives 11.2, 4.7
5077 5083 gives 4.0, 2.3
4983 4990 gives 5.6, 2.9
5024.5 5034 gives 4.9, 2.6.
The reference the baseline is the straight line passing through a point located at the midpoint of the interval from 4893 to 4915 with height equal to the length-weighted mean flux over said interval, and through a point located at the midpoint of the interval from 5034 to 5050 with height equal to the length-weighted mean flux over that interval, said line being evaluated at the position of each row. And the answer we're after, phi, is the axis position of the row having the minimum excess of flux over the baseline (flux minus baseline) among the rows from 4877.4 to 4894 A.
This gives 4892.60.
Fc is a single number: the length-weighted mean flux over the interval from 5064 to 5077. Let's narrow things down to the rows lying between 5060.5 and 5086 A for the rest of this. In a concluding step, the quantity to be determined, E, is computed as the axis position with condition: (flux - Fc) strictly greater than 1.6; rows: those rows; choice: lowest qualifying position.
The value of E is 5063.37 A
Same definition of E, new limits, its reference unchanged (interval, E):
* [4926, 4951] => 4926.51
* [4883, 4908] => 4883.59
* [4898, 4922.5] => 4898.23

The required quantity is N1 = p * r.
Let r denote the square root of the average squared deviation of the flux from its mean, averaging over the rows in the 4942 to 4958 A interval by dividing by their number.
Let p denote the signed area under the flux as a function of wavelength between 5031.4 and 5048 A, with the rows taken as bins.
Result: 3487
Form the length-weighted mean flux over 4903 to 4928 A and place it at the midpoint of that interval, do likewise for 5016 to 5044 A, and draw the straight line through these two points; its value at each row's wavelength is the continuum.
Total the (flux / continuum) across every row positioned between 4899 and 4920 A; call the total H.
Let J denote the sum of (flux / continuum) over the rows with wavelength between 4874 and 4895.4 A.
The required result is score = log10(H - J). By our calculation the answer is -0.1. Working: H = 19.5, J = 18.8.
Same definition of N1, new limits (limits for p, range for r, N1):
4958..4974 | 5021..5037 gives 3878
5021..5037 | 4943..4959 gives 3835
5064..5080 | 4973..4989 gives 4539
